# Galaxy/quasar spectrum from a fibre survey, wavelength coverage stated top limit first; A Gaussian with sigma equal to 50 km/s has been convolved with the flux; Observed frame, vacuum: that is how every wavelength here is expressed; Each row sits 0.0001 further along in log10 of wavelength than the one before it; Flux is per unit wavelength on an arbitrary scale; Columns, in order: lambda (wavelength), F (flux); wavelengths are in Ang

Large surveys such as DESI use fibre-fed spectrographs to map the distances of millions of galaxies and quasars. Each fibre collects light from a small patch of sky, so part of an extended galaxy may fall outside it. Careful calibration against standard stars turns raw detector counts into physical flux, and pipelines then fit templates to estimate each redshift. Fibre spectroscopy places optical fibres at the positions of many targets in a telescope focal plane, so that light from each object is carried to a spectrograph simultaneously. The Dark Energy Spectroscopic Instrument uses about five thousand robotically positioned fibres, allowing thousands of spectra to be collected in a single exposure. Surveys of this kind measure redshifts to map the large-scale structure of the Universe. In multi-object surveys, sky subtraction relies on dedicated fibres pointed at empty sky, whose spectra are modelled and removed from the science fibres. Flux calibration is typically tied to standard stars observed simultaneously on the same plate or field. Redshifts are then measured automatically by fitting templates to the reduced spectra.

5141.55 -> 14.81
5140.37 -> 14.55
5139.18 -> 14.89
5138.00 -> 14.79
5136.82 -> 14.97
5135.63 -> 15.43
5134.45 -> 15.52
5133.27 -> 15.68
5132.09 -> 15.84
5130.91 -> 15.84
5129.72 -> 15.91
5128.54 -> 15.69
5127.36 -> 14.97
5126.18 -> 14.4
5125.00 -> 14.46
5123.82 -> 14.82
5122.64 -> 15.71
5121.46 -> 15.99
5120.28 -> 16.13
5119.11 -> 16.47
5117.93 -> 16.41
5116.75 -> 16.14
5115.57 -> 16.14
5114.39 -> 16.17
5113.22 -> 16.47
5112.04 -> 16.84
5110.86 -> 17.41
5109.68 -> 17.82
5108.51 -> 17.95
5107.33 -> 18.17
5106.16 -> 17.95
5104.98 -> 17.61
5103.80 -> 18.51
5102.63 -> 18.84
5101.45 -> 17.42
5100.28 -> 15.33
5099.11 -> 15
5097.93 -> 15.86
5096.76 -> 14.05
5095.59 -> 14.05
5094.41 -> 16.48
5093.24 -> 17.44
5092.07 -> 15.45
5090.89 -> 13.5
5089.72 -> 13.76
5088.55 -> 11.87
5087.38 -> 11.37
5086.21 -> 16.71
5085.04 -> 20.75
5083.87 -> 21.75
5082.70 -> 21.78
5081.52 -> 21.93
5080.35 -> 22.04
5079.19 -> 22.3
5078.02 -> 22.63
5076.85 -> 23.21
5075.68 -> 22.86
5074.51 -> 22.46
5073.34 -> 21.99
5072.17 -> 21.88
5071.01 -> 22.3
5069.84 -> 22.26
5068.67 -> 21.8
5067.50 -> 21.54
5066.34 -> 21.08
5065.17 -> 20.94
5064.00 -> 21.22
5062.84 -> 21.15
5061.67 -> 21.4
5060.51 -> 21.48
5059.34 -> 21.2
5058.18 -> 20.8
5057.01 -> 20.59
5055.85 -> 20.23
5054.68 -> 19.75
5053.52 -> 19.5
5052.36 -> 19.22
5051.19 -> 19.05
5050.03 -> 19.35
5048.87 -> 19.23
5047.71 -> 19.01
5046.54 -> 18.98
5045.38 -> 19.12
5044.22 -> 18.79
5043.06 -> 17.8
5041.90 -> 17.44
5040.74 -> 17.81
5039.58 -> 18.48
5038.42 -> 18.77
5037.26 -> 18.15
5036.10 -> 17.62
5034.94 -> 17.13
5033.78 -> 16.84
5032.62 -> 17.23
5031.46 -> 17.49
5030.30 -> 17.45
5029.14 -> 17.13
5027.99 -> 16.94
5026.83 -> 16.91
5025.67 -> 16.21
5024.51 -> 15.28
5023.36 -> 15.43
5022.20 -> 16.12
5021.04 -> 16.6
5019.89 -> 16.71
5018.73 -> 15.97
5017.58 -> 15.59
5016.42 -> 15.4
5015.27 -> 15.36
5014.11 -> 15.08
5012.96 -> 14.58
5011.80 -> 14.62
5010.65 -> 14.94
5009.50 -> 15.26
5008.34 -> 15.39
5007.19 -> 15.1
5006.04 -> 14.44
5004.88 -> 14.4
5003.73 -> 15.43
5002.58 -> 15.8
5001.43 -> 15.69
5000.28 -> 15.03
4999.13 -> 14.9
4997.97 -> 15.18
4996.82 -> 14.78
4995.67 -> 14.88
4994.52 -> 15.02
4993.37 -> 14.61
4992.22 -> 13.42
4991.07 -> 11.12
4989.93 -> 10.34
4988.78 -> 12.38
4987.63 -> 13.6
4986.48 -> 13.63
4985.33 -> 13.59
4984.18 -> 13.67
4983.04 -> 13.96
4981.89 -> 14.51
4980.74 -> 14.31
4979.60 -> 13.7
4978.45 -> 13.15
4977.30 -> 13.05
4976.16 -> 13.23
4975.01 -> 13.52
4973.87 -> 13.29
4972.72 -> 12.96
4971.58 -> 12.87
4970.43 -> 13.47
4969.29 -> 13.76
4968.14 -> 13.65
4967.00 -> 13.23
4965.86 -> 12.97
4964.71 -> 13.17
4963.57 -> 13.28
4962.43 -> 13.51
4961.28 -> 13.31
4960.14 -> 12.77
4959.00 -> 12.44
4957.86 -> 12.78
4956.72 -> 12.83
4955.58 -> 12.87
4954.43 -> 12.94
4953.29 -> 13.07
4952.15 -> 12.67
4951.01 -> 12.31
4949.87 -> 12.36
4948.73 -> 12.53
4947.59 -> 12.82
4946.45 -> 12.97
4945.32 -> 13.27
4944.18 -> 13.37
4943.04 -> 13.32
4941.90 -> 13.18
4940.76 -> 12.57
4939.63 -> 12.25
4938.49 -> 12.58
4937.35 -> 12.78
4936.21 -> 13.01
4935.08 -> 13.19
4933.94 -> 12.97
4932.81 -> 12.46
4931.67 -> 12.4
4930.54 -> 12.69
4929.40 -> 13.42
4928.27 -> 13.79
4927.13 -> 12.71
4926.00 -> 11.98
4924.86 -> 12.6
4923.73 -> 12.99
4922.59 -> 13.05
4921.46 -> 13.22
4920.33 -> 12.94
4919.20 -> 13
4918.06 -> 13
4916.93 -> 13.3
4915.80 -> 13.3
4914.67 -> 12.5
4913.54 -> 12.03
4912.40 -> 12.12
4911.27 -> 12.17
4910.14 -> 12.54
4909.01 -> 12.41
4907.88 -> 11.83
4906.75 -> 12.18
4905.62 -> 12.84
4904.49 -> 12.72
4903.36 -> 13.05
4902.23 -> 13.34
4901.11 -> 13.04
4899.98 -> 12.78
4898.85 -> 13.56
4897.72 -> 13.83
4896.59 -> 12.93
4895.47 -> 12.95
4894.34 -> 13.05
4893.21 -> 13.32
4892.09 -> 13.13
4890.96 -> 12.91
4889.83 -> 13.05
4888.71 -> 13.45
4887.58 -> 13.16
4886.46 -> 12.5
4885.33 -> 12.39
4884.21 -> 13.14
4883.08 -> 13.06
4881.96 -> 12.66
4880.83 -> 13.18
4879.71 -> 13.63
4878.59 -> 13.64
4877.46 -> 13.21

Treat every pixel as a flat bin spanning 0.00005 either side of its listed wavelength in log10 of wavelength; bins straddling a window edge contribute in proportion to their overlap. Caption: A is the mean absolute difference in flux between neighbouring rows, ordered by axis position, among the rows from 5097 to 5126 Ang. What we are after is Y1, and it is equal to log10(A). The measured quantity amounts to -0.33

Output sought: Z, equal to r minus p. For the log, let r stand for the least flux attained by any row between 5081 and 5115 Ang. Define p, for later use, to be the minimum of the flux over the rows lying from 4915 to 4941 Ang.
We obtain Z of -0.6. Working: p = 11.98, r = 11.37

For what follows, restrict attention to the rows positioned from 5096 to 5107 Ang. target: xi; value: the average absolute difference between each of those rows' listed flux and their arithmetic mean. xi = 1.48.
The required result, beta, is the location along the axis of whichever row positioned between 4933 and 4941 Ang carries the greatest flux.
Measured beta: 4935.08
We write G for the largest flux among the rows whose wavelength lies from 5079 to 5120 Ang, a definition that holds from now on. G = 22.3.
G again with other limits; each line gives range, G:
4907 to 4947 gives 13.79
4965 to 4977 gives 13.76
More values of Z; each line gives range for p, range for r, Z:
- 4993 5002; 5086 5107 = -3.2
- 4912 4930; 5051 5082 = 7.1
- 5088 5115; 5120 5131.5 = 2.5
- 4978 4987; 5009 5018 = 1.4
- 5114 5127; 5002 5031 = 0.0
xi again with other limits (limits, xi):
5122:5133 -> 0.56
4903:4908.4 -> 0.42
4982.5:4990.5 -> 0.95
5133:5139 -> 0.32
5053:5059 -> 0.44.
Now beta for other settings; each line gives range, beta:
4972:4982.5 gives 4981.89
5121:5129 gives 5121.46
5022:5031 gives 5030.30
